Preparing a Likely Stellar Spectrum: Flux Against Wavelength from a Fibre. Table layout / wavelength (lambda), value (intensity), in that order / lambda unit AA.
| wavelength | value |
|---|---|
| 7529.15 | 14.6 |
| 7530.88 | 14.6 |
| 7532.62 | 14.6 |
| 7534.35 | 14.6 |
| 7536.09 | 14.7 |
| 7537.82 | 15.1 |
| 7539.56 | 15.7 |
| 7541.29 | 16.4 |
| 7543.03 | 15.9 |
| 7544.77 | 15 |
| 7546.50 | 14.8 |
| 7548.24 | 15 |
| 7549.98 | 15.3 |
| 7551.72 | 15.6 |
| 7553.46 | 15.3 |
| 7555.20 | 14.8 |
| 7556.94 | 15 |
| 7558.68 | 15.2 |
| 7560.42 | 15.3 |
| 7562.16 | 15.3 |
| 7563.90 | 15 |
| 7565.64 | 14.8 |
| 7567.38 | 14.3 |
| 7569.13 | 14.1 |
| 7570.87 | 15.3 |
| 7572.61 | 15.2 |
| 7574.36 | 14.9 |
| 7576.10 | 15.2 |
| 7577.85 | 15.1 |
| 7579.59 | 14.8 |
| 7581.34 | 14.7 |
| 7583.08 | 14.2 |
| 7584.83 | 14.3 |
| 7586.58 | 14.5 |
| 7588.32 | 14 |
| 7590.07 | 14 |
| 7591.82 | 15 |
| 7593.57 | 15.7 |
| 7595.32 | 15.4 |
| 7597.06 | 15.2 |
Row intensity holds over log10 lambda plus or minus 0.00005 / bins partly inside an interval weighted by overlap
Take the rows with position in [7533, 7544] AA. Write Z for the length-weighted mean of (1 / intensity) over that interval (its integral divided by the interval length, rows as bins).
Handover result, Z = 0.0652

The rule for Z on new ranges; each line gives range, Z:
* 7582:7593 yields 0.0696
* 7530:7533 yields 0.0684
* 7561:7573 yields 0.0674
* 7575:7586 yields 0.0680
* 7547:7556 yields 0.0658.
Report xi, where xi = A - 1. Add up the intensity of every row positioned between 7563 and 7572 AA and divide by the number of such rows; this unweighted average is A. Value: 13.7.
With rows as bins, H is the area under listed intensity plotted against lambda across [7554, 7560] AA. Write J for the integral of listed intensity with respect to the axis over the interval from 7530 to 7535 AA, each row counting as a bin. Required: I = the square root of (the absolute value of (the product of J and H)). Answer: 81.2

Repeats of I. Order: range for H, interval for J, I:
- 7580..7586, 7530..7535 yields 79.5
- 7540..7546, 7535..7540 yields 84.4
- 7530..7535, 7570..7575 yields 74.4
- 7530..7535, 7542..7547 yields 74.8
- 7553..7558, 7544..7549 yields 74.9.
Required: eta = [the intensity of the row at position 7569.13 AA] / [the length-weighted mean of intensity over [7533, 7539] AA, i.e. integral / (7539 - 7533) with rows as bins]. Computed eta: 0.95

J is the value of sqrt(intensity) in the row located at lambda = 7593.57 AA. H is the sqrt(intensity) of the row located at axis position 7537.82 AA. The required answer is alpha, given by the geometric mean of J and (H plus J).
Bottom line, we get 5.576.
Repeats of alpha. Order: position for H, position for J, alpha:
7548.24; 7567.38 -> 5.380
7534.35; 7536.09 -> 5.418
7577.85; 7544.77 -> 5.482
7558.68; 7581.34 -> 5.445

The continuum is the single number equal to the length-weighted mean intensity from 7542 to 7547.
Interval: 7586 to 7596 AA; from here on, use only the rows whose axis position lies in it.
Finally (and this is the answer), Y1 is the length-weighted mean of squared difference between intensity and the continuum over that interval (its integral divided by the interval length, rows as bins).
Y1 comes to 0.74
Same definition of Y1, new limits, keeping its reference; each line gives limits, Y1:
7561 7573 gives 0.41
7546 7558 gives 0.11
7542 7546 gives 0.26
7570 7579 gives 0.05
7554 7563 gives 0.07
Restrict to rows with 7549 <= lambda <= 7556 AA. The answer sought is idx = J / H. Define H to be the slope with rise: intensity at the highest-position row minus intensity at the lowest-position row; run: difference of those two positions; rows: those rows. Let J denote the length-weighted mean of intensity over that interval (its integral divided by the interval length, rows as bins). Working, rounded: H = -0.10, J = 15.2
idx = -159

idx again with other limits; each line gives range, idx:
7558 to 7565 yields -397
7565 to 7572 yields 153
